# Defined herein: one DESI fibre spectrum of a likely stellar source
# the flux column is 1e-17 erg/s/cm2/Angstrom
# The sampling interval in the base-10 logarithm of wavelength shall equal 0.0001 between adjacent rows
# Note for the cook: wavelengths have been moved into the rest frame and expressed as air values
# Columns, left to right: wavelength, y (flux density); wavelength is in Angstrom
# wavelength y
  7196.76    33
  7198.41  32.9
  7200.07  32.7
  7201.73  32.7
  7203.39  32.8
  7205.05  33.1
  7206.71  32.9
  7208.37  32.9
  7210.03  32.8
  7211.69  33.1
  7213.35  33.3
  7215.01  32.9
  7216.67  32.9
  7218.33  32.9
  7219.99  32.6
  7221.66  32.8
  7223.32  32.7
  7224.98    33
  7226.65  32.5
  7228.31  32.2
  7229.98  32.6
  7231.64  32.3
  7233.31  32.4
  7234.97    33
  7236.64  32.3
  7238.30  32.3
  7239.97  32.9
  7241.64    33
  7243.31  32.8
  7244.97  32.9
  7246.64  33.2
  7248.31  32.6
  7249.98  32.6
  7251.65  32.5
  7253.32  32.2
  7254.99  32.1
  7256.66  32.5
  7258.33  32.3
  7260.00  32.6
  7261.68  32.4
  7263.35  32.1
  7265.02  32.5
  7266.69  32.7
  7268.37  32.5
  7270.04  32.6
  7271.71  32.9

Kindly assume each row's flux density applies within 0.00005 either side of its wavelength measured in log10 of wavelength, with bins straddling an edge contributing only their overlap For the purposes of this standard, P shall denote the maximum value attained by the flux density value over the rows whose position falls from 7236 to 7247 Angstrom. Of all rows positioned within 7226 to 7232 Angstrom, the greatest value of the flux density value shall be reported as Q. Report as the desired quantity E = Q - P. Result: -0.6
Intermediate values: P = 33.2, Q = 32.6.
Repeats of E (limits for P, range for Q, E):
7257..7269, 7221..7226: 0.3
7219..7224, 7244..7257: 0.4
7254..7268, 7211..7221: 0.6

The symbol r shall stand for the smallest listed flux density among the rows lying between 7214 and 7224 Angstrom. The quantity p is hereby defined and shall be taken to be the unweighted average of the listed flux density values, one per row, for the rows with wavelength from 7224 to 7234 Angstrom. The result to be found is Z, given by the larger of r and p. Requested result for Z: 32.6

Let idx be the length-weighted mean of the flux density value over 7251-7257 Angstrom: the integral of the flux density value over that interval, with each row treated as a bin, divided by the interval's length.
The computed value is 32.3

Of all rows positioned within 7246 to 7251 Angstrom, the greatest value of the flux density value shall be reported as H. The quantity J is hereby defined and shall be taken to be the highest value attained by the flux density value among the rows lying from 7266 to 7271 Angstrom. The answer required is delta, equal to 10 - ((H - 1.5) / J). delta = 9.03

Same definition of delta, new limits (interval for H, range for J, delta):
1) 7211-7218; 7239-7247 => 9.04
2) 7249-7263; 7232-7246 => 9.06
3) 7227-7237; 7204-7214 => 9.05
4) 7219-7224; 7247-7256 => 9.04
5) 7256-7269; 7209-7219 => 9.06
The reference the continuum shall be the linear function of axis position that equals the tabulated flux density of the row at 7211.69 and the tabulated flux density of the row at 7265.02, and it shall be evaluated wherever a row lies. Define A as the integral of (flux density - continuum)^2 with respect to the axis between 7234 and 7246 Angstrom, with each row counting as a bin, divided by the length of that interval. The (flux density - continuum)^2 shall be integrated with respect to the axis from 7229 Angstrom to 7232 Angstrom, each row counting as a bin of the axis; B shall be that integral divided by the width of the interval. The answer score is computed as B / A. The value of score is 2.1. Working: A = 0.097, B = 0.204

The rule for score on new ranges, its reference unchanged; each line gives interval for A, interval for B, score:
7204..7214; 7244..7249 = 1.9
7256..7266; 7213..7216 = 0.7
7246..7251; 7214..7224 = 0.7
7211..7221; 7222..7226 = 0.9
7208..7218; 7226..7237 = 5.7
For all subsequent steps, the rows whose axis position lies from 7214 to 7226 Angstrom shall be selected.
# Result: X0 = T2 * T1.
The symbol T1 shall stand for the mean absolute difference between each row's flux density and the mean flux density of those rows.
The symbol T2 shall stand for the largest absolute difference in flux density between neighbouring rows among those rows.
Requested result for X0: 0.033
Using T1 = 0.11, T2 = 0.3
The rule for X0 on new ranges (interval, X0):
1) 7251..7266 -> 0.064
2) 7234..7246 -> 0.177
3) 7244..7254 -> 0.153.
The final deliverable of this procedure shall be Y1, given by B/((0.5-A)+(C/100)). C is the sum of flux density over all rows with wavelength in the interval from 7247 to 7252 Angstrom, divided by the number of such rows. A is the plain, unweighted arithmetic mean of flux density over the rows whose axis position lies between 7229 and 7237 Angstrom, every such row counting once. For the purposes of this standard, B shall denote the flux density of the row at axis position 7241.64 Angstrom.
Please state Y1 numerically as -1.04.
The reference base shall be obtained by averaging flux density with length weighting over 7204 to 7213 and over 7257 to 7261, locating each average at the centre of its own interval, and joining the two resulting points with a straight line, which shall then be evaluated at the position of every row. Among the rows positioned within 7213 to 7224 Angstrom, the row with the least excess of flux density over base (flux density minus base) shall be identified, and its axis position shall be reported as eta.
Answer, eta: 7219.99 Angstrom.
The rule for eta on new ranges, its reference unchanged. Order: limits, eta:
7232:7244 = 7236.64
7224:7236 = 7228.31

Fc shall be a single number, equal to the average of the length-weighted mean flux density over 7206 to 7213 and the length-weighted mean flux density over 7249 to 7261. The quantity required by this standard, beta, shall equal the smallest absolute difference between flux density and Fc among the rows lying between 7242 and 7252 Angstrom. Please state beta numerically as 0.07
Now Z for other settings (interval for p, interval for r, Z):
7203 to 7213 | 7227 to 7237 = 32.9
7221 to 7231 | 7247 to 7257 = 32.6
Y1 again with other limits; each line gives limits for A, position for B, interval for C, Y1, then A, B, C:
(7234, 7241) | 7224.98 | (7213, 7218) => -1.04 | 32.6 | 33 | 33.0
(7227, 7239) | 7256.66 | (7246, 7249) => -1.03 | 32.4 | 32.5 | 32.9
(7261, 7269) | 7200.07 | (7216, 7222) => -1.03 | 32.4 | 32.7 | 32.8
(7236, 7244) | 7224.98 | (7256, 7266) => -1.04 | 32.7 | 33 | 32.4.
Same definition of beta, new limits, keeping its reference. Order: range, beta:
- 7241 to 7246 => 0.13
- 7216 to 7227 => 0.03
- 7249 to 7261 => 0.07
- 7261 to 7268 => 0.03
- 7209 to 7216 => 0.13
